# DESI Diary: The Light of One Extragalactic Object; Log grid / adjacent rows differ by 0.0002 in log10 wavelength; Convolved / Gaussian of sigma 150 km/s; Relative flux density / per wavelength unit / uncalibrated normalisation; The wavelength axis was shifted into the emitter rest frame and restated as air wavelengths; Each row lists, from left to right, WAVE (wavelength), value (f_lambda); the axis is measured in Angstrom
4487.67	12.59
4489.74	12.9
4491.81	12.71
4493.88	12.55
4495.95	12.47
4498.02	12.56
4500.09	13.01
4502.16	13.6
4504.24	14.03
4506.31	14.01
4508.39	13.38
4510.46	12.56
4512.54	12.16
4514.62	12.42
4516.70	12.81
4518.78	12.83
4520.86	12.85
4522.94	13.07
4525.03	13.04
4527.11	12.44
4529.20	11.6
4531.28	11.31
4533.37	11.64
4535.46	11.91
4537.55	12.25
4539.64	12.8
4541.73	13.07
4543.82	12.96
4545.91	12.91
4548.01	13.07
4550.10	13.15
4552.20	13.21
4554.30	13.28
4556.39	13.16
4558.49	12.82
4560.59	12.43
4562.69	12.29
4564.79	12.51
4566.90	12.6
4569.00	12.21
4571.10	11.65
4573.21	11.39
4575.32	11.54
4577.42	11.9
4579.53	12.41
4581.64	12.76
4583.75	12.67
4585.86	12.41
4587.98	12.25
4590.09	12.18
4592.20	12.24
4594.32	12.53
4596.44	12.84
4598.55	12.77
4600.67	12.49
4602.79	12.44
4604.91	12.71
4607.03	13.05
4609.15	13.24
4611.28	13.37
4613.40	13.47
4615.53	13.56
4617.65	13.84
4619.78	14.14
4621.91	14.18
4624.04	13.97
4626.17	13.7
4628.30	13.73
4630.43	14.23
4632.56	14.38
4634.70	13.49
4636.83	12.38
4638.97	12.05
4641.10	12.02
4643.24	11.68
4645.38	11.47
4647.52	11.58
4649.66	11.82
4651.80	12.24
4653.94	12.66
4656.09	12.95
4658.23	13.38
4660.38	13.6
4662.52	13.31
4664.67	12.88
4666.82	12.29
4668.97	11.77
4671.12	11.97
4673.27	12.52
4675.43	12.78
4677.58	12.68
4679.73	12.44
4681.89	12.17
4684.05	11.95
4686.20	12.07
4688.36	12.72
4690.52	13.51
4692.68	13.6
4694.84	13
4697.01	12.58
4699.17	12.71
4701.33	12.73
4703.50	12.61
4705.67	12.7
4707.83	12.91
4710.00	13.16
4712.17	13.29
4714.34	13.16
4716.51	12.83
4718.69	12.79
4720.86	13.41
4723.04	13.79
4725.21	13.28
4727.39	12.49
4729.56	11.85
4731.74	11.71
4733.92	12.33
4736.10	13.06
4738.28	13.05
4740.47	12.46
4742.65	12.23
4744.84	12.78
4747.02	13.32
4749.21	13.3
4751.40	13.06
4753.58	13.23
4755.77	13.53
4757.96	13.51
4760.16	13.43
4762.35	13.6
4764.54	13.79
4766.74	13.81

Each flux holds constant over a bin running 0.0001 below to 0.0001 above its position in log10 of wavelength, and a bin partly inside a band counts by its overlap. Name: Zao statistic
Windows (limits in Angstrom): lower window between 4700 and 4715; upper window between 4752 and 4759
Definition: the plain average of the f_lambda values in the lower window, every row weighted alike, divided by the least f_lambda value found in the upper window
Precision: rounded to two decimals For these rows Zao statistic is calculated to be 0.98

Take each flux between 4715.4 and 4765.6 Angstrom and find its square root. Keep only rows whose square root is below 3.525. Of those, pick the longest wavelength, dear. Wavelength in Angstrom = 4742.65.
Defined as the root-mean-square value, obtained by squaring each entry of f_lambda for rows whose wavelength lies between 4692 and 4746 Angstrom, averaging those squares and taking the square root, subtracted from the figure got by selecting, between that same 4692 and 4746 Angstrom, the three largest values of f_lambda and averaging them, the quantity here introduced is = 0.77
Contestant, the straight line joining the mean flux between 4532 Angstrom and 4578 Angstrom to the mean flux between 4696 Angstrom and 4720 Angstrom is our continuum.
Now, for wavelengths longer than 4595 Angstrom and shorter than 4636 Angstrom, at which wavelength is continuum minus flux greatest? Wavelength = 4602.79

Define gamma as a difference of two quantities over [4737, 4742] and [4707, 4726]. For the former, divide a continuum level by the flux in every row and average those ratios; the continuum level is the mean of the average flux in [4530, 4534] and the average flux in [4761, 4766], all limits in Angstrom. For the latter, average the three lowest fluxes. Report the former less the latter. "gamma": -11.9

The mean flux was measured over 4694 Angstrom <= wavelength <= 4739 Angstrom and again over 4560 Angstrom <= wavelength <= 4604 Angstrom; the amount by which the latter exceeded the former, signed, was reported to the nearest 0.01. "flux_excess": -0.52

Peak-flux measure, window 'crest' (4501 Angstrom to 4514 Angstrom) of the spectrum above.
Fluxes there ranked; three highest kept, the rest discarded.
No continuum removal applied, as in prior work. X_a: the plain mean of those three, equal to 13.9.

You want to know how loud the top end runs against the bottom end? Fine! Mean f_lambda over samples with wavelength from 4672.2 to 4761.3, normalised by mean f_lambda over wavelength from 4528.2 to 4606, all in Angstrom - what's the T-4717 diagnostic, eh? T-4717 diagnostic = 1.03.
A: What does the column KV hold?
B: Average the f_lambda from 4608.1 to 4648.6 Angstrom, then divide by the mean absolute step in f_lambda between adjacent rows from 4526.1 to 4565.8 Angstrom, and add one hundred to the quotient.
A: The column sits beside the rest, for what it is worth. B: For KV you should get 151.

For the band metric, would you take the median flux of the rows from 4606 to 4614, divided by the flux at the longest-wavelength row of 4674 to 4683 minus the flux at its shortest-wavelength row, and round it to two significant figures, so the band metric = -22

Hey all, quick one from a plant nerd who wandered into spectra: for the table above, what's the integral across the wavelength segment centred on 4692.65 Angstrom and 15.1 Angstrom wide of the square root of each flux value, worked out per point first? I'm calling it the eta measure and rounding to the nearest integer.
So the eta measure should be 54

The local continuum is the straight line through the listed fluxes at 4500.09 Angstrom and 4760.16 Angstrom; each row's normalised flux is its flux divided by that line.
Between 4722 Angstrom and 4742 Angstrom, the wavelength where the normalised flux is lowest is 4731.74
